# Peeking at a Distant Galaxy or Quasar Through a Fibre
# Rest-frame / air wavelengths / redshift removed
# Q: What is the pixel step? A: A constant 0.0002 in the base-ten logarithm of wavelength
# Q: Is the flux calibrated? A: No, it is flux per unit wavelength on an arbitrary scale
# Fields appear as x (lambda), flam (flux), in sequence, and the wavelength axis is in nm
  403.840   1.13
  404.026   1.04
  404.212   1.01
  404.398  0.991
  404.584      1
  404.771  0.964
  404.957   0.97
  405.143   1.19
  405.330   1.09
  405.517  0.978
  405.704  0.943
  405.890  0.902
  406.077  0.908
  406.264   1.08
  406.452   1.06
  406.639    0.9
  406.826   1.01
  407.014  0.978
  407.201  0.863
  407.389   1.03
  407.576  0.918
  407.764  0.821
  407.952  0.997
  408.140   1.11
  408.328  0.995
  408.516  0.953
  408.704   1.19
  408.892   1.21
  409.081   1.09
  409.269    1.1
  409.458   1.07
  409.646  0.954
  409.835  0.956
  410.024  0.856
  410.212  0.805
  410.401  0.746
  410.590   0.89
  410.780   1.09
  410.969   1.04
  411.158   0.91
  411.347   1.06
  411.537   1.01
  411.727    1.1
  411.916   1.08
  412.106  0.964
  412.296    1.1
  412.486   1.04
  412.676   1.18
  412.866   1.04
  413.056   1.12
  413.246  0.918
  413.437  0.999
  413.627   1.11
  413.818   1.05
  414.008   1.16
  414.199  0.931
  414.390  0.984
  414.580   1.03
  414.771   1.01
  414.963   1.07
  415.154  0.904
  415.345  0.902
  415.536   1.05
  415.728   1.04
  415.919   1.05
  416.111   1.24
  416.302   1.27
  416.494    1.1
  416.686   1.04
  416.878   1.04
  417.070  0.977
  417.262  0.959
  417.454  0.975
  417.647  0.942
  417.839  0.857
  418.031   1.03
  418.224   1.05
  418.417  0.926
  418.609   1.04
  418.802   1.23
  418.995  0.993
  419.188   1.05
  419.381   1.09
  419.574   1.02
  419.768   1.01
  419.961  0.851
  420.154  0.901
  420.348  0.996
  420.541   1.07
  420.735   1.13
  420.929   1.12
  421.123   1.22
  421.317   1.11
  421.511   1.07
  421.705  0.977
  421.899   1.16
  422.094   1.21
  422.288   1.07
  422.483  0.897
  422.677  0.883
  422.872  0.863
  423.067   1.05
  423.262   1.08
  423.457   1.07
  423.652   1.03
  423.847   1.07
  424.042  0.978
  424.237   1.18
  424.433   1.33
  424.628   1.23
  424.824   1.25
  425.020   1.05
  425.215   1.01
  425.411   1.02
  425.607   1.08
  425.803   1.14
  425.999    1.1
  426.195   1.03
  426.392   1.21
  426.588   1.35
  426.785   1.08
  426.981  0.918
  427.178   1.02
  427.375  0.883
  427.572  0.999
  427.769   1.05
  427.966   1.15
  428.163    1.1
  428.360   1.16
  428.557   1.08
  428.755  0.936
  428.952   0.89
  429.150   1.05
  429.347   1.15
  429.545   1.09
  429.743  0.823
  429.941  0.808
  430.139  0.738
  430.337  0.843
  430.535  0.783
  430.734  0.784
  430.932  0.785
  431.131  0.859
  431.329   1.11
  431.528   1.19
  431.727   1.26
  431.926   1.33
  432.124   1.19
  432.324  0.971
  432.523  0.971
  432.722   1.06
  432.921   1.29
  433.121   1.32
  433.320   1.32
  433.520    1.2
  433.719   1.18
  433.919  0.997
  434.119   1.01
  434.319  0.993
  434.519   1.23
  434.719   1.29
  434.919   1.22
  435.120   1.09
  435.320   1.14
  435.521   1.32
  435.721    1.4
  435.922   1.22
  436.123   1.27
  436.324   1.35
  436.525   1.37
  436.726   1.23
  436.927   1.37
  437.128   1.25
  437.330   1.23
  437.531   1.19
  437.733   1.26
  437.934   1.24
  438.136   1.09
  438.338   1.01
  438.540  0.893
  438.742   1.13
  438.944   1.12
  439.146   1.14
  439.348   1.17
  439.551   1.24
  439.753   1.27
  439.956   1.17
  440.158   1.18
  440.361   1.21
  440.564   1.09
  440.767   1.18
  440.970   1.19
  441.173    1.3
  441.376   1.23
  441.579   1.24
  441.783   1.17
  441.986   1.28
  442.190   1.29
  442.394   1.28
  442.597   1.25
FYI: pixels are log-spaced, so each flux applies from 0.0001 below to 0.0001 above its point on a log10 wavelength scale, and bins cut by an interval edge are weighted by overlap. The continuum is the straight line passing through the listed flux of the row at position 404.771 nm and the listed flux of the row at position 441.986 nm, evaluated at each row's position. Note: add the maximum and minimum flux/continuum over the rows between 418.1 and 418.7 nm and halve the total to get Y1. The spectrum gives 0.92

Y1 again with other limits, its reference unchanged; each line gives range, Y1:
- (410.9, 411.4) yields 0.97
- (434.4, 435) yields 1.03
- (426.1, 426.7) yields 1.04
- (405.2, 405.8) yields 1.05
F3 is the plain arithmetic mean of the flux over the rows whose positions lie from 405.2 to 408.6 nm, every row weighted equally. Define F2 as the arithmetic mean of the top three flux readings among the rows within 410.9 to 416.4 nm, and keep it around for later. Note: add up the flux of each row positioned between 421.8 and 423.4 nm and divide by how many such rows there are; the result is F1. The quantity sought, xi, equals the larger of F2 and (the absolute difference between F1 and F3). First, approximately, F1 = 1.03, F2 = 1.23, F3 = 0.97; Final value 1.23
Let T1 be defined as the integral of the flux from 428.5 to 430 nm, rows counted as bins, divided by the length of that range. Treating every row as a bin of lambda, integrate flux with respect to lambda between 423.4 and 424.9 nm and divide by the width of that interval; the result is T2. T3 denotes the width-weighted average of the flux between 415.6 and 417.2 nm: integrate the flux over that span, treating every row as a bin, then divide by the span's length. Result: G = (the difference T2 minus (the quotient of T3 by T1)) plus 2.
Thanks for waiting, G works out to 2.03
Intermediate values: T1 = 0.98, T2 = 1.14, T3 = 1.09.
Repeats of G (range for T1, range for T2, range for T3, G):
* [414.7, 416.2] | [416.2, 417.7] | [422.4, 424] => 2.08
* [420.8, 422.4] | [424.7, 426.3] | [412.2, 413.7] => 2.13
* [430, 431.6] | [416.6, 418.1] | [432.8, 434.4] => 1.65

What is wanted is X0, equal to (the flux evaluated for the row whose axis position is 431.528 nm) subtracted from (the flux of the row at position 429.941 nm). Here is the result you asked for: -0.38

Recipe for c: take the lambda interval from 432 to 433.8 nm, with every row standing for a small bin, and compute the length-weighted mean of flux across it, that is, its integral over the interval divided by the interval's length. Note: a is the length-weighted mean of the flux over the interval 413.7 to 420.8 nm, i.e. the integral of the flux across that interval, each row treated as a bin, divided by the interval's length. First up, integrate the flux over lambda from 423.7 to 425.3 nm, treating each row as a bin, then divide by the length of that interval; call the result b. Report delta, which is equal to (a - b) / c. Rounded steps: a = 1.03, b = 1.14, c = 1.170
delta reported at -0.094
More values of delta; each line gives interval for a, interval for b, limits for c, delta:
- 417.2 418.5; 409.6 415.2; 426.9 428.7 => -0.041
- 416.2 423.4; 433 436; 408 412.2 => -0.160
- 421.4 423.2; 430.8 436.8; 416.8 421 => -0.147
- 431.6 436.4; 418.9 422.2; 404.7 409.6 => 0.132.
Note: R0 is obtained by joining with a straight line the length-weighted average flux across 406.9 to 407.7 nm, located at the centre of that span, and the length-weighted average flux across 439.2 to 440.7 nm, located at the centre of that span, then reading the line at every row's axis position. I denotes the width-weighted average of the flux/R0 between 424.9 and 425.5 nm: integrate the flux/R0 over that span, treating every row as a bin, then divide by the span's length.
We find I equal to 0.96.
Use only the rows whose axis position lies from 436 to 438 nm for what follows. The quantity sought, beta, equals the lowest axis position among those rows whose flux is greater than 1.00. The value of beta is 436.123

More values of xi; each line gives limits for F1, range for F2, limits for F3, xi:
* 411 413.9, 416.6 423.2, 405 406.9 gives 1.22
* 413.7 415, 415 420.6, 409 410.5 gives 1.25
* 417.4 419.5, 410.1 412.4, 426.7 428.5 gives 1.10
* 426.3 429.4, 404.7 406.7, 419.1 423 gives 1.12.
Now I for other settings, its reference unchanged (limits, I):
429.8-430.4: 0.71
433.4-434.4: 0.95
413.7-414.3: 1.05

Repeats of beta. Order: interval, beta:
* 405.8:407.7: 406.264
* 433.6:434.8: 433.719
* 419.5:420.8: 419.574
